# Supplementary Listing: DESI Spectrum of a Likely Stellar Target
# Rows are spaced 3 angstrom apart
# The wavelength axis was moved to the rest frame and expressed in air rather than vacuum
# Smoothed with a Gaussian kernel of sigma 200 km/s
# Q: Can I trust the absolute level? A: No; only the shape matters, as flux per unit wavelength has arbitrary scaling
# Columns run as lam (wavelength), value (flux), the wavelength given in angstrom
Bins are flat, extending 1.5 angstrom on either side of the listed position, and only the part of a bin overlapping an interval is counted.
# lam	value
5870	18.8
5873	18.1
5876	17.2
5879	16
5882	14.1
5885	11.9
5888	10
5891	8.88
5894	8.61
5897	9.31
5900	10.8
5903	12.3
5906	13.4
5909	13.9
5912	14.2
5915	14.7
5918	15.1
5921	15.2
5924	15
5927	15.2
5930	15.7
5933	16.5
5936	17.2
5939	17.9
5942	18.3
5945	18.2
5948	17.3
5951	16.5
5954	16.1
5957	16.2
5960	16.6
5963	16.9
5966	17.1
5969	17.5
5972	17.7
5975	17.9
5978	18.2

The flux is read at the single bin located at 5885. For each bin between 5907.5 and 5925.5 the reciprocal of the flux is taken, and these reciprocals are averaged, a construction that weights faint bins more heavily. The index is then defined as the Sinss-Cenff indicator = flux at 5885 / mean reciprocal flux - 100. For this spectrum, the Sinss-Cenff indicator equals 75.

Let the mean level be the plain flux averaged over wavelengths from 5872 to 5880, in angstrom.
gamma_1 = 17.1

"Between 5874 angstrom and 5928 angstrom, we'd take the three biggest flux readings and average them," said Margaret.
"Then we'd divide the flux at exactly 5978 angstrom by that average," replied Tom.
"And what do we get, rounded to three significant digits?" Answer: 1.13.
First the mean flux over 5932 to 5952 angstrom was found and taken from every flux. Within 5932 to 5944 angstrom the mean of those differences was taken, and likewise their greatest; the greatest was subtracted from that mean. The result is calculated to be -0.8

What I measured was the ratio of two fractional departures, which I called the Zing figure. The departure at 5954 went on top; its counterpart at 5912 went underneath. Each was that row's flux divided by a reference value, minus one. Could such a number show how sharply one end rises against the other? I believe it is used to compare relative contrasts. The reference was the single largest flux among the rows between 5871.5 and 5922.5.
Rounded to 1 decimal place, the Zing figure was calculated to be 0.5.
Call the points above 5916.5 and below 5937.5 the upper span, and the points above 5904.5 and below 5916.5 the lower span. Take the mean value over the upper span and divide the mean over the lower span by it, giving 0.89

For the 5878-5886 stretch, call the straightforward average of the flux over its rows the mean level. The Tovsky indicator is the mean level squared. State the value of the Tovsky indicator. 196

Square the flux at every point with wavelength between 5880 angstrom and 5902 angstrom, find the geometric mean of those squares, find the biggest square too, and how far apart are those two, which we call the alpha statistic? 91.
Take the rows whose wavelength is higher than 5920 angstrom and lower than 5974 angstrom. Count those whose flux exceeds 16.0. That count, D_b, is 14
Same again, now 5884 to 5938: 2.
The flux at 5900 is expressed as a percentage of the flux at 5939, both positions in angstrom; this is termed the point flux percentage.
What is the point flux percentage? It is 60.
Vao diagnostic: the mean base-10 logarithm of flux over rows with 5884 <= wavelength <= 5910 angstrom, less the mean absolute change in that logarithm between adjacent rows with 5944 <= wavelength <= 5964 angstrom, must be 1.02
